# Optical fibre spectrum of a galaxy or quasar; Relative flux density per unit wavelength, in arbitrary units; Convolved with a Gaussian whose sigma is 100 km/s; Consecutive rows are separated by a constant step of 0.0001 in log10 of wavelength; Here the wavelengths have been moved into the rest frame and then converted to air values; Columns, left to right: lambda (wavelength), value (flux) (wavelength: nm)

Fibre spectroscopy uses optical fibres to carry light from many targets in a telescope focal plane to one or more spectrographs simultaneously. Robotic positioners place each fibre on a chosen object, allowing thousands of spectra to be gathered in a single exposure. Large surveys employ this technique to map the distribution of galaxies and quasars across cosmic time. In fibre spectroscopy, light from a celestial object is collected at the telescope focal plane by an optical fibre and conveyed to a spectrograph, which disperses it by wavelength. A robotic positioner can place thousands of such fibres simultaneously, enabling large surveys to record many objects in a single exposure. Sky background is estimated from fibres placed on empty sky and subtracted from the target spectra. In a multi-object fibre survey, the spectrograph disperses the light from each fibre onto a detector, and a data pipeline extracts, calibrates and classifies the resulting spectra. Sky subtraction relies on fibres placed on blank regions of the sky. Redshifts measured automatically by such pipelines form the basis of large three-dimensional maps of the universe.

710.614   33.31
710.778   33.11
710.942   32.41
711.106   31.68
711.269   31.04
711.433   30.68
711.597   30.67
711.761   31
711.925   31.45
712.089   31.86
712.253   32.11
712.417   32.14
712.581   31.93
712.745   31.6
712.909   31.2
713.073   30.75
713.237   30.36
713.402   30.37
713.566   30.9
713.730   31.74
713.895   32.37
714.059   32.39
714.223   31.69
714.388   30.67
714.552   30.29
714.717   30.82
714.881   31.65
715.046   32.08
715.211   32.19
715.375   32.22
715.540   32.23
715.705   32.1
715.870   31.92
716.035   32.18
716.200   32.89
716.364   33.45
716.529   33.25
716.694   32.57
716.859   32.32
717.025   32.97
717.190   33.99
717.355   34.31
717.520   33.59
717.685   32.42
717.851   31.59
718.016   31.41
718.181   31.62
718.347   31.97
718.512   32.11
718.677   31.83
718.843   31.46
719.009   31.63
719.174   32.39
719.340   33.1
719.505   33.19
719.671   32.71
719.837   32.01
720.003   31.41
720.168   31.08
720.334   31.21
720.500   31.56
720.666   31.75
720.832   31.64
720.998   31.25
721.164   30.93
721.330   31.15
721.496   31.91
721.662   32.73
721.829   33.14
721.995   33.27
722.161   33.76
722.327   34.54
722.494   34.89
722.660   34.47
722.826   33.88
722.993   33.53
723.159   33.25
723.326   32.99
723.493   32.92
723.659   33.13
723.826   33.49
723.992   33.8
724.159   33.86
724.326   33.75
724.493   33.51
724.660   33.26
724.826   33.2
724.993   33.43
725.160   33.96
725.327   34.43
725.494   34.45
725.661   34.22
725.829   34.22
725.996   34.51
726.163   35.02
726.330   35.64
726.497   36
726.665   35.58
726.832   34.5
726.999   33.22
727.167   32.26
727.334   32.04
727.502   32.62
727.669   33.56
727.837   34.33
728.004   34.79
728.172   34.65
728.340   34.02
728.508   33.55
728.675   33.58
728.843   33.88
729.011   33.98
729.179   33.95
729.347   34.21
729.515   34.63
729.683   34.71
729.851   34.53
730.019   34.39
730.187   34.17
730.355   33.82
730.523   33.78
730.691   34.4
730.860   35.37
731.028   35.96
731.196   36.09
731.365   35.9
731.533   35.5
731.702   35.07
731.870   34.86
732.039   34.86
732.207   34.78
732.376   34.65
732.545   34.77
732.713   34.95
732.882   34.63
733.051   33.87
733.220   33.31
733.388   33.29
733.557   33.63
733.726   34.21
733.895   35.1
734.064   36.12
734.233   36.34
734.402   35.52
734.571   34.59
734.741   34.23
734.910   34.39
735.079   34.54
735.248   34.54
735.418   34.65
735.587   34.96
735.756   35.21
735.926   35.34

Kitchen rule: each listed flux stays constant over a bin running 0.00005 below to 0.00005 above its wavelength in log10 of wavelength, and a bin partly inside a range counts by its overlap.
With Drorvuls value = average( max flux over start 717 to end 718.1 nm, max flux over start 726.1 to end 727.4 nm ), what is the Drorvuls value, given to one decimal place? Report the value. 35.2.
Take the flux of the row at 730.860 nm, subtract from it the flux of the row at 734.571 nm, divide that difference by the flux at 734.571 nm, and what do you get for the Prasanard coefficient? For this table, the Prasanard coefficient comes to 0.023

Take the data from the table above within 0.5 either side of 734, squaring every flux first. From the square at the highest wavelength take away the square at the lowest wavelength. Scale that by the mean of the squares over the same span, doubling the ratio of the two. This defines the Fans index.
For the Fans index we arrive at 0.21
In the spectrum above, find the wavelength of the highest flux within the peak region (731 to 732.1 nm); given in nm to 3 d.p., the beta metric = 731.196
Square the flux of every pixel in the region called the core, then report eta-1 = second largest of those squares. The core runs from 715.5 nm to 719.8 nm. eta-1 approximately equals 1155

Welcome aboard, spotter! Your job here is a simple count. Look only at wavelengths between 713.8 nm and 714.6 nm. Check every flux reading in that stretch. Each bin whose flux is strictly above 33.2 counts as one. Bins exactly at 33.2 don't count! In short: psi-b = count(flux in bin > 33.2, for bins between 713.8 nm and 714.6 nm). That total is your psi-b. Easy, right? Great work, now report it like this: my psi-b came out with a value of 0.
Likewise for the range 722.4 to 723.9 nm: 6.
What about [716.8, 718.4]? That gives 3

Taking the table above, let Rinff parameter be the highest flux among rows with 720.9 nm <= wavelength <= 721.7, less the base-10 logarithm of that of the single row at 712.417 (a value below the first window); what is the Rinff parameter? 31.2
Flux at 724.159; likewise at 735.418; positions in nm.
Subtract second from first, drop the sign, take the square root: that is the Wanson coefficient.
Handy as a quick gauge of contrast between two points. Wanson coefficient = 0.89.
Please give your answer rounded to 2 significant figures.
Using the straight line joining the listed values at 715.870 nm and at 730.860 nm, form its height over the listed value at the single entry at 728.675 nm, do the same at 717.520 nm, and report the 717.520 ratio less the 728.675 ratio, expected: -0.077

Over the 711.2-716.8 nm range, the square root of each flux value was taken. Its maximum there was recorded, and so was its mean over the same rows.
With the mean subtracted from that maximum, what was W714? 0.16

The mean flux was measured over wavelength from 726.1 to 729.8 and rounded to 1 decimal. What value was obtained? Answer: 34.1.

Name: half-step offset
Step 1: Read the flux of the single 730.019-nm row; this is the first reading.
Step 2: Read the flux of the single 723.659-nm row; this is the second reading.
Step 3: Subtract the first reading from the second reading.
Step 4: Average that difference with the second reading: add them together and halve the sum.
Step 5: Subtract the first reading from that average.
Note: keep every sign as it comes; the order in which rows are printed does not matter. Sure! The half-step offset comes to -18.5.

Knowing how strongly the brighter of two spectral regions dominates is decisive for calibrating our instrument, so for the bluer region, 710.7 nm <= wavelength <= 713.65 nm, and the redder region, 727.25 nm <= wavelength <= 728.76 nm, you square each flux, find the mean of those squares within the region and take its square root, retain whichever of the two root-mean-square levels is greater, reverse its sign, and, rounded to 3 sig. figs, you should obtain -33.7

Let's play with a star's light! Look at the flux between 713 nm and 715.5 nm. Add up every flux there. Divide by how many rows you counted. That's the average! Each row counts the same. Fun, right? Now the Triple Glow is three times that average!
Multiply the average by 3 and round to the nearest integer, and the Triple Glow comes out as 94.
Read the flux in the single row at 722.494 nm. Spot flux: 34.89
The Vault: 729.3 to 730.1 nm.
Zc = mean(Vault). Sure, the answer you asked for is 34.5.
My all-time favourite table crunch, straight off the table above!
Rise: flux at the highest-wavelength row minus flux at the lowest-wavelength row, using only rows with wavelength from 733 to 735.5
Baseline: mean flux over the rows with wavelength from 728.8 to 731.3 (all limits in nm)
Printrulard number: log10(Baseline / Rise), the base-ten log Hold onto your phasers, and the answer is 1.6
